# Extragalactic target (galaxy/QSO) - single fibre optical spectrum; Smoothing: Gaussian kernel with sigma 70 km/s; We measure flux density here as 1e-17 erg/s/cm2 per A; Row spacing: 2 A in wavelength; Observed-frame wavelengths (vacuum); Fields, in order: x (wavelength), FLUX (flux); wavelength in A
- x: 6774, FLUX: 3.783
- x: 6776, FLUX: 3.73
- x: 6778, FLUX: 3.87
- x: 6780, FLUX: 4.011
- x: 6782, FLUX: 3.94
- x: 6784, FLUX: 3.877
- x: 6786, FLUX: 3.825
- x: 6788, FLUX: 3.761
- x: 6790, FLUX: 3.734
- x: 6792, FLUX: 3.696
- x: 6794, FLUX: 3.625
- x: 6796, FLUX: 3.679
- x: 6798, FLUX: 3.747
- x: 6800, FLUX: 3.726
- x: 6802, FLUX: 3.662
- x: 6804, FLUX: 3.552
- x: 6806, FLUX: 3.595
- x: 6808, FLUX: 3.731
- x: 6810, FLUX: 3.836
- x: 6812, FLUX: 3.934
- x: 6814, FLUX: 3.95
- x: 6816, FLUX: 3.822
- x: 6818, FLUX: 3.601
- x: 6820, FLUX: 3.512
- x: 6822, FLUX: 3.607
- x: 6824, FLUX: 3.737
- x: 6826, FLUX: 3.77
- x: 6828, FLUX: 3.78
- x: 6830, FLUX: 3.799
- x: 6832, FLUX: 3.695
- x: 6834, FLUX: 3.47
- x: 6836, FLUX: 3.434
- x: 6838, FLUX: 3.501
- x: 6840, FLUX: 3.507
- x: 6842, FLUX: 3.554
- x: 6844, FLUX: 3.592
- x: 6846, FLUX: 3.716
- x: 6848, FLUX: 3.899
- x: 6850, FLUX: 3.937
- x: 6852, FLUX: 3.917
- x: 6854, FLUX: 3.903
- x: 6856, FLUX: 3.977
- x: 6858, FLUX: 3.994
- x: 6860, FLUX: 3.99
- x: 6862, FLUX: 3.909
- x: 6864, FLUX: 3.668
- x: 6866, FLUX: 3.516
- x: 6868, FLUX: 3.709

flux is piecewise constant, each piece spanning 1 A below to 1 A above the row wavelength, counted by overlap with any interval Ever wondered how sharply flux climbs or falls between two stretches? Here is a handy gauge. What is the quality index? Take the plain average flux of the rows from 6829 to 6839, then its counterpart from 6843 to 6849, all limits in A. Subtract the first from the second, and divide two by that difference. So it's 13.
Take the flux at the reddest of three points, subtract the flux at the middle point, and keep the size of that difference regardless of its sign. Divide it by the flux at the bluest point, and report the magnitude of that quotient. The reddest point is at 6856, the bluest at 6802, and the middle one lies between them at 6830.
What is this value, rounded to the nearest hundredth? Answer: 0.05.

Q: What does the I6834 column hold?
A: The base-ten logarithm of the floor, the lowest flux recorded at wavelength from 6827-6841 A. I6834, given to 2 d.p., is 0.54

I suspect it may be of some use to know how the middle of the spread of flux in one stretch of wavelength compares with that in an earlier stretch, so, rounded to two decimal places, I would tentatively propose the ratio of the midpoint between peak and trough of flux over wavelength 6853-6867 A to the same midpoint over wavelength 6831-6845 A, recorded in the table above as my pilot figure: 1.05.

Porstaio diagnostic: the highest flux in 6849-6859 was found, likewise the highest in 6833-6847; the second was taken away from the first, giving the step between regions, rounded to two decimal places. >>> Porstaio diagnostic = 0.28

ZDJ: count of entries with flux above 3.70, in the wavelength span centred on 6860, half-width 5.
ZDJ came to 4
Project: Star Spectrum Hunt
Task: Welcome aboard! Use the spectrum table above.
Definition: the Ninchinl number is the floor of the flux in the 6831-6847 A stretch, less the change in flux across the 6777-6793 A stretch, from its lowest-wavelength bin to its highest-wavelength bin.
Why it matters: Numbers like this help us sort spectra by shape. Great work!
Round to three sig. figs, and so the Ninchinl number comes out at 3.61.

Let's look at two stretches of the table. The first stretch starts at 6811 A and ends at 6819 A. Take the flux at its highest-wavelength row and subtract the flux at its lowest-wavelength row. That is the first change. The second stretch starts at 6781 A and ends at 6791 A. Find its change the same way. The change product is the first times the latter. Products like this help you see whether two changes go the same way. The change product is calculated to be 0.069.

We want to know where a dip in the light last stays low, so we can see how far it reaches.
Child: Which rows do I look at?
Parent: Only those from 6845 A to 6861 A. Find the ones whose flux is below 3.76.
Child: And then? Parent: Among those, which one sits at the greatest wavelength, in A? 6846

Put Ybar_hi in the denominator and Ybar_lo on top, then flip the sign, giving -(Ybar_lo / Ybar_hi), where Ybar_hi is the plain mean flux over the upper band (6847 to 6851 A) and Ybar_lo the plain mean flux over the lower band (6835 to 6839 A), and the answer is -0.89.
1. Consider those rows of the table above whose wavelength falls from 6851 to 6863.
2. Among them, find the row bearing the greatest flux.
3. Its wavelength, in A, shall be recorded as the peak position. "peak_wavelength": 6858 A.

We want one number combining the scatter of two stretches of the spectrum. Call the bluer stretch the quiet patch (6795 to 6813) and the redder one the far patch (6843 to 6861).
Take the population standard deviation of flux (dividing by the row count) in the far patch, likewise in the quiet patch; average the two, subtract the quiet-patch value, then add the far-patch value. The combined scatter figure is 0.14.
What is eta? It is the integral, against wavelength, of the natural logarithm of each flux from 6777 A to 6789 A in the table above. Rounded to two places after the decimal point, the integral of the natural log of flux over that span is 16.27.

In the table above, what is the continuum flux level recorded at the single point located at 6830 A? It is 3.799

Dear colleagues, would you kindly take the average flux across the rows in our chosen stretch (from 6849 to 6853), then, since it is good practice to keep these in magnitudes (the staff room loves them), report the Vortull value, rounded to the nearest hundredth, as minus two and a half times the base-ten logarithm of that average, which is -1.49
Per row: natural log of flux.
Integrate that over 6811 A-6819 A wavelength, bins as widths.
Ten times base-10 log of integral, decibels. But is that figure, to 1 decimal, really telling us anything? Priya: 10.3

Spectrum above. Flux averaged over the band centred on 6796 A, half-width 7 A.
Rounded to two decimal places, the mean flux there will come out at 3.70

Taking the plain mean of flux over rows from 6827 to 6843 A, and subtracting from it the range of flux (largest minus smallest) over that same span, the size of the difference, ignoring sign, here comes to 3.23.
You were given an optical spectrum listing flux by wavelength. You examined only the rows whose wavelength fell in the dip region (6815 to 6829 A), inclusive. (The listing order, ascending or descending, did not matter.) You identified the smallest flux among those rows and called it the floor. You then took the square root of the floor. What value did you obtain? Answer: 1.87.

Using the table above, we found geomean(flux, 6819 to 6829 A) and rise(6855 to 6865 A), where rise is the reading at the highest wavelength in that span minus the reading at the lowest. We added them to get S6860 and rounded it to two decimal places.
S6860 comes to 3.37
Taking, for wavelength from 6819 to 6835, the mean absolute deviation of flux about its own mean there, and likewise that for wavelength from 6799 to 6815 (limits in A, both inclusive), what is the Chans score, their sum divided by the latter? 1.9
